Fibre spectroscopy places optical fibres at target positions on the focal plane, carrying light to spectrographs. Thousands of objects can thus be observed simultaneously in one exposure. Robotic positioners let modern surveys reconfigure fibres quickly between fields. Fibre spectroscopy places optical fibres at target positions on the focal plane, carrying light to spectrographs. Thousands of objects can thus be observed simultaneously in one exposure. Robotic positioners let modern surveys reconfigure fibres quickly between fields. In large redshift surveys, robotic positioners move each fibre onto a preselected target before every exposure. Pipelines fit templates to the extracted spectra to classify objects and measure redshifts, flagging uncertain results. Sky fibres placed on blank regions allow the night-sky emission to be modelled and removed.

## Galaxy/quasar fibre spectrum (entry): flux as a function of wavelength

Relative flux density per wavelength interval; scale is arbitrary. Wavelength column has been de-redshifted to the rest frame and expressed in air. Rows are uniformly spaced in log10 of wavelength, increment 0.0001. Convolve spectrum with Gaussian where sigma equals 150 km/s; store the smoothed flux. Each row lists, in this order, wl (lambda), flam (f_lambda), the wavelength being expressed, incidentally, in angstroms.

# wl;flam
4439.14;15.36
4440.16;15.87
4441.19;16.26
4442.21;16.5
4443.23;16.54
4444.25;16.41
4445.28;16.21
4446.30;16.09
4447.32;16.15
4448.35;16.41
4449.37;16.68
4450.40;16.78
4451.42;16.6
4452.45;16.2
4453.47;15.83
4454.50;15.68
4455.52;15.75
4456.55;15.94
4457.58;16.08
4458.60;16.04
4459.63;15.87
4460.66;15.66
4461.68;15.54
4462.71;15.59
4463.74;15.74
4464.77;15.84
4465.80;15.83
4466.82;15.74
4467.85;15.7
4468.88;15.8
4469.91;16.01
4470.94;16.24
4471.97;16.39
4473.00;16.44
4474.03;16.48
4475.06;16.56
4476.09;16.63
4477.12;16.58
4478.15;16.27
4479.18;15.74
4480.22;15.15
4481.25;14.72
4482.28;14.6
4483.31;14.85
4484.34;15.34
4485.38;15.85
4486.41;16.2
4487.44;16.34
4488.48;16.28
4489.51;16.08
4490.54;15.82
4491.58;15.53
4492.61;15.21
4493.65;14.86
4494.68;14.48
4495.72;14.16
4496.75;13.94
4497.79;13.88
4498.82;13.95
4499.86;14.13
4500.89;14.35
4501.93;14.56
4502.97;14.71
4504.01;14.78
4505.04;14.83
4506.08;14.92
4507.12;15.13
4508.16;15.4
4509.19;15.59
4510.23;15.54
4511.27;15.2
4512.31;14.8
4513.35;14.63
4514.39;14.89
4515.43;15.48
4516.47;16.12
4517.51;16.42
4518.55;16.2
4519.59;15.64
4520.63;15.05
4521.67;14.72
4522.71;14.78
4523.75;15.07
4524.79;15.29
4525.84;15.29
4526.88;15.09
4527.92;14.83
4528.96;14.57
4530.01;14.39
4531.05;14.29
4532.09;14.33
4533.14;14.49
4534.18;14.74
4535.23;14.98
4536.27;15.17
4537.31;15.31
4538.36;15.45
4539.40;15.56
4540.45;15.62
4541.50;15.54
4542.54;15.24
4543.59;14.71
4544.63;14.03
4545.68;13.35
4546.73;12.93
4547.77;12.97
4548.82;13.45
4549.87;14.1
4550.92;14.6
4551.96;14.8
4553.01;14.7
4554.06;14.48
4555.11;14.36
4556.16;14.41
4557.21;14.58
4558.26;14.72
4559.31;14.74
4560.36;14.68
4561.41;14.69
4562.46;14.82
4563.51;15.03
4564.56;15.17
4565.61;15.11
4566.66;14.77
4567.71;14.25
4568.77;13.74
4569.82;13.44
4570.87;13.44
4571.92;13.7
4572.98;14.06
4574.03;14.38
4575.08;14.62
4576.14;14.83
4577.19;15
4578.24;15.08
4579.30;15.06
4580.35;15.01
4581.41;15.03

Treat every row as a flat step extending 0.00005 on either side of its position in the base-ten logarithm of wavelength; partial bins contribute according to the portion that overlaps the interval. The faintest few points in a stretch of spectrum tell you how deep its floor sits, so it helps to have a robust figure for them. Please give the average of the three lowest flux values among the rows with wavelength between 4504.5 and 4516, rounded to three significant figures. 14.8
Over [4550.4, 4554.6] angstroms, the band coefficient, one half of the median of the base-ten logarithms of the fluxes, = 0.583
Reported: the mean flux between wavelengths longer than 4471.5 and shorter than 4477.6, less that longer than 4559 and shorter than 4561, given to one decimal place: 1.8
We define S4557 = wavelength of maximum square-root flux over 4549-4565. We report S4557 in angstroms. 4564.56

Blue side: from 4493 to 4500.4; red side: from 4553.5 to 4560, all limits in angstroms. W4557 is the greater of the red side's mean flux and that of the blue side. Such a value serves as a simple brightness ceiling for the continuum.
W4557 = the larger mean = 14.5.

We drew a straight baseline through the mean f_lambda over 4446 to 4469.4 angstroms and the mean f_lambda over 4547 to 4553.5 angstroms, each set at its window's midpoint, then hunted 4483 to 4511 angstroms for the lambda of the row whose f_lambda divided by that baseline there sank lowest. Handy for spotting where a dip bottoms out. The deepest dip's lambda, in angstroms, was 4497.79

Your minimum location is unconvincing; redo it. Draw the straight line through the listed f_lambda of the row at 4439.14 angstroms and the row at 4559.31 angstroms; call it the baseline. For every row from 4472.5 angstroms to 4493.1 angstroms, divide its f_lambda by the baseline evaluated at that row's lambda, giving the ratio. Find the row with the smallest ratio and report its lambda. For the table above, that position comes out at 4482.28 angstroms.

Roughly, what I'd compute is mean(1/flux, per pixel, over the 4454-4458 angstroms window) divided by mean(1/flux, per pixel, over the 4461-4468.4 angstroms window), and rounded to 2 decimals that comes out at 0.99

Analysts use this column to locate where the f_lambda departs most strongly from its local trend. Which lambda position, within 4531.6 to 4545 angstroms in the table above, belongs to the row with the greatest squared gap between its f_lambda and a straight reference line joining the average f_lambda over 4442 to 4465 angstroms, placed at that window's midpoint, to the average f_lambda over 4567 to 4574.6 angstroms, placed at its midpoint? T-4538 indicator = 4540.45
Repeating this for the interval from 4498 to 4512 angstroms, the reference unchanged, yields 4498.82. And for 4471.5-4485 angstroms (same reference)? 4476.09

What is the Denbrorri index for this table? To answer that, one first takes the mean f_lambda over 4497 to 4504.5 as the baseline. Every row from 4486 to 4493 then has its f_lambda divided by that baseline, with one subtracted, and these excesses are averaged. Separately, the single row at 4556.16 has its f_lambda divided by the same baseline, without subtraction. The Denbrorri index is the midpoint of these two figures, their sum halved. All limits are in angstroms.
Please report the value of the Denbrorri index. 0.56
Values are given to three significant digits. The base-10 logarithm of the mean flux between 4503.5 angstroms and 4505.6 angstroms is 1.17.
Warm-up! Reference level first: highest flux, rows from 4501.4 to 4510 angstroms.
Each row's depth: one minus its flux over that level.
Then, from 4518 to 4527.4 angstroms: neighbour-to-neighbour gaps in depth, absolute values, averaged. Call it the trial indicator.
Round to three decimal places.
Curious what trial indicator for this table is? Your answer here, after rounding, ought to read 0.018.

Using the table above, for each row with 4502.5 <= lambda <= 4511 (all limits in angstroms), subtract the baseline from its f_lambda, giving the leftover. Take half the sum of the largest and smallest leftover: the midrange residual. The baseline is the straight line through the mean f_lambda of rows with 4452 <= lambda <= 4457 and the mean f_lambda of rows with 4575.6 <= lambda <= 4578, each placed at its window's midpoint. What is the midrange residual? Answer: -0.3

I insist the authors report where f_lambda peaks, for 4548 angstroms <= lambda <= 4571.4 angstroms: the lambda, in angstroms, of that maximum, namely 4564.56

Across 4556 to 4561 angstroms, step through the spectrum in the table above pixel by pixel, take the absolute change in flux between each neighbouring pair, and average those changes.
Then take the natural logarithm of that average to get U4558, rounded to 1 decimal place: -2.3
